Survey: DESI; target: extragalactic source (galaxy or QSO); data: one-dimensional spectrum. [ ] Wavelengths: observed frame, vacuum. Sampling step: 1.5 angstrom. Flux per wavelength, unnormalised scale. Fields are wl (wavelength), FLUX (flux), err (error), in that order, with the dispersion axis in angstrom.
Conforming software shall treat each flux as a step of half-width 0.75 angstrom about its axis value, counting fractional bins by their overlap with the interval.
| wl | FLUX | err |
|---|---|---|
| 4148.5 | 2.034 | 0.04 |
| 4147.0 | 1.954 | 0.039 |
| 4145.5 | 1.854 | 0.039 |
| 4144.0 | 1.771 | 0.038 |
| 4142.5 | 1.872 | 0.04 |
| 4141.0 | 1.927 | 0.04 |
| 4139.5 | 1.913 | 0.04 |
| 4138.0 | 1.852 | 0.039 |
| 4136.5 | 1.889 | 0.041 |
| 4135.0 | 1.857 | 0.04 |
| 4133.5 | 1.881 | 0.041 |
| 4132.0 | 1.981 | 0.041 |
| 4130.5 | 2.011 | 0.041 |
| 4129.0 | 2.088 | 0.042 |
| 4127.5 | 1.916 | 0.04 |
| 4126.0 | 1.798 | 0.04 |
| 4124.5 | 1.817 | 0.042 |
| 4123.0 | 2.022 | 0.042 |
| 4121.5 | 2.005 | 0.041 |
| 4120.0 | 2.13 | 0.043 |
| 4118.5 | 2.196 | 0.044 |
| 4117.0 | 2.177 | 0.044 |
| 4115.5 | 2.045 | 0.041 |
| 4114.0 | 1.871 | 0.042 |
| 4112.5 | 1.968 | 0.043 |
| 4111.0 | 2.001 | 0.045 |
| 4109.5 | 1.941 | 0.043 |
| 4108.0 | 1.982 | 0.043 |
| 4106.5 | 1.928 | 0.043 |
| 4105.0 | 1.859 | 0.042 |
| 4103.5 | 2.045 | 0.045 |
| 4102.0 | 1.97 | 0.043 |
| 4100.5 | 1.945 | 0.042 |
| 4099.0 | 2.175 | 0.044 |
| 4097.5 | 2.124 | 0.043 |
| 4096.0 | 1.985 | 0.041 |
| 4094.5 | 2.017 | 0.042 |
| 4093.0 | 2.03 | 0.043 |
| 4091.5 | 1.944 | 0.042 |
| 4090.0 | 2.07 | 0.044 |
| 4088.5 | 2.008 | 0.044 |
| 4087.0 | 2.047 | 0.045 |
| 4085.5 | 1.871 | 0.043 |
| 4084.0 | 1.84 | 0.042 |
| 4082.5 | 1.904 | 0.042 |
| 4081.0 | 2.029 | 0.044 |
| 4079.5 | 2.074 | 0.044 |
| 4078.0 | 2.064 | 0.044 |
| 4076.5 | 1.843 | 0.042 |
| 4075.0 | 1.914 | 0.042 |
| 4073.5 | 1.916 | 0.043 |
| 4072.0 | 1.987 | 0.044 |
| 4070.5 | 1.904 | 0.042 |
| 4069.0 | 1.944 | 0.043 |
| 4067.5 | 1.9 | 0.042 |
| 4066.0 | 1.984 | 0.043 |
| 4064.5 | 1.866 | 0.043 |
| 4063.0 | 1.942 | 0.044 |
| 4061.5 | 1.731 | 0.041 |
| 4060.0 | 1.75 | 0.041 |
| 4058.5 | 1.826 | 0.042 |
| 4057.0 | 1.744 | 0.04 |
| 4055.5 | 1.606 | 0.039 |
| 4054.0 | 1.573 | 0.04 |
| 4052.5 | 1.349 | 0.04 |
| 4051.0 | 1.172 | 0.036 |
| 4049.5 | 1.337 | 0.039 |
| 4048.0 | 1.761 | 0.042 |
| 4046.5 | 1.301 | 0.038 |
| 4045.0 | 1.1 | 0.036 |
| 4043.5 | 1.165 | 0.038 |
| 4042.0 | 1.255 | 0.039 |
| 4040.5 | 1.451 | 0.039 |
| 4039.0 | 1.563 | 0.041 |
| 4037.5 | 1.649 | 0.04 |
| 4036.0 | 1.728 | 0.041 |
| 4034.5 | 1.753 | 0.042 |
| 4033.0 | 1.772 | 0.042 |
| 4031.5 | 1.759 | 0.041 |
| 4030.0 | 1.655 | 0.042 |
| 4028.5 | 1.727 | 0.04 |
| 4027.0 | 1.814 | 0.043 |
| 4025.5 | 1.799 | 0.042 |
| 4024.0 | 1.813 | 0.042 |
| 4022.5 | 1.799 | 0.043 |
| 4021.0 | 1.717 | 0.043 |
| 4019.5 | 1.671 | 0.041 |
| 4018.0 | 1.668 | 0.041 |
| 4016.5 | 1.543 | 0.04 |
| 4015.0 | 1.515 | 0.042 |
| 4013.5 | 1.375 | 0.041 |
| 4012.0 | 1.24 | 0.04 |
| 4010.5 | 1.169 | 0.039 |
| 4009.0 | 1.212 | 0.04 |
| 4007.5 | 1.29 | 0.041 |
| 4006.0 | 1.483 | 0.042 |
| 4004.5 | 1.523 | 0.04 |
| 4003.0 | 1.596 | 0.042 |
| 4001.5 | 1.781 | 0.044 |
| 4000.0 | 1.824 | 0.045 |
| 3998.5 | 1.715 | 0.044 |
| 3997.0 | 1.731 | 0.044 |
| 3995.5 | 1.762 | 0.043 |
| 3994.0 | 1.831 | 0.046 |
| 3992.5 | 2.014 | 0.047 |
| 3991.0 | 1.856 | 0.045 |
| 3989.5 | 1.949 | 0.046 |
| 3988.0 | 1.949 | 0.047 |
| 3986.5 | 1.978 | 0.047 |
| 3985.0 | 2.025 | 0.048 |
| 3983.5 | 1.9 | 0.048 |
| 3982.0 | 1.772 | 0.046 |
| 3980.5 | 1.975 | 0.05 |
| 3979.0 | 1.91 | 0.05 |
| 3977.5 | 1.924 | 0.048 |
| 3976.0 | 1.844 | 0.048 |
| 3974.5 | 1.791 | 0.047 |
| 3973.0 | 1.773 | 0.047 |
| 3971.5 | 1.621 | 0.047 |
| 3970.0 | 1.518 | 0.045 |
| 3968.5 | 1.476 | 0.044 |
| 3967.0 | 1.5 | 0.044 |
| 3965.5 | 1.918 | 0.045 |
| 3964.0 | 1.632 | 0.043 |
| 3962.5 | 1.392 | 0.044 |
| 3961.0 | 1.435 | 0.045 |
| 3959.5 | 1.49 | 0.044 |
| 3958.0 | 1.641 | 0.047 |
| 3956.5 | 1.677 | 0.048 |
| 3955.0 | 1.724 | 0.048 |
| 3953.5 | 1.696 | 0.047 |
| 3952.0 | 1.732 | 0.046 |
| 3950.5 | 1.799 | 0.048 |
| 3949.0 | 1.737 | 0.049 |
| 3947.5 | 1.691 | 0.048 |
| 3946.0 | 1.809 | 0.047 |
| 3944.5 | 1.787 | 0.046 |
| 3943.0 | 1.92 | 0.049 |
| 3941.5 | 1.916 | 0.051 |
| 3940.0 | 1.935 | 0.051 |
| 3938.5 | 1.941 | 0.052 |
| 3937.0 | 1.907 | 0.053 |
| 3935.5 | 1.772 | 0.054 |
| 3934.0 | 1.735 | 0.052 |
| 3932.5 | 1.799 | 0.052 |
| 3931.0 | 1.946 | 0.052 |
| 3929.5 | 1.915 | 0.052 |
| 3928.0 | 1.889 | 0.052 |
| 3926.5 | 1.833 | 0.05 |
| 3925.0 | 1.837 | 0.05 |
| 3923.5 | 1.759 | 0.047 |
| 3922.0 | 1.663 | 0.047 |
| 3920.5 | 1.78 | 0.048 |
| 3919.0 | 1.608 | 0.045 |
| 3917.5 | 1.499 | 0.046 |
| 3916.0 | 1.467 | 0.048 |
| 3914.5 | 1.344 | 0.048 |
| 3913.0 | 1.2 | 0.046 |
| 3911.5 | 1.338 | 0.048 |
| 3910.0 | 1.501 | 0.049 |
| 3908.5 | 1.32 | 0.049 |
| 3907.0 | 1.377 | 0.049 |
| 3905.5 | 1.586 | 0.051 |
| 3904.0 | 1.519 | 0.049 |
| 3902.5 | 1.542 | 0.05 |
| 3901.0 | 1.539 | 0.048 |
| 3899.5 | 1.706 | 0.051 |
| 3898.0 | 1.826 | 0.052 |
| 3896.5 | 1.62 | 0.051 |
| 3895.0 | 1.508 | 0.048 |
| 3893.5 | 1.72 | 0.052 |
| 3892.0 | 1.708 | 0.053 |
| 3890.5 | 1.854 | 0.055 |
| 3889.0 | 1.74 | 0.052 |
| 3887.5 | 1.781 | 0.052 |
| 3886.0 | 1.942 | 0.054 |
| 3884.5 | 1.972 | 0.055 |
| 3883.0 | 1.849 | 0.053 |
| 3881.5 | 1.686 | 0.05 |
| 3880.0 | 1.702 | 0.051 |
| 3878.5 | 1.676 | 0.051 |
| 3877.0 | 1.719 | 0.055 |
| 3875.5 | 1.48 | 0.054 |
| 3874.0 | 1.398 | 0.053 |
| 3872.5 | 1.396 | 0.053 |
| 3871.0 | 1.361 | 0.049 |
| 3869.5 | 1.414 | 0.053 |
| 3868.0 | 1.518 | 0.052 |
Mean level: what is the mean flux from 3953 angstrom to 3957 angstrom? 1.70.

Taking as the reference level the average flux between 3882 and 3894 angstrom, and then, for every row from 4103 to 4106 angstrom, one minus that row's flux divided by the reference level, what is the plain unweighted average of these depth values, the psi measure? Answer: -0.07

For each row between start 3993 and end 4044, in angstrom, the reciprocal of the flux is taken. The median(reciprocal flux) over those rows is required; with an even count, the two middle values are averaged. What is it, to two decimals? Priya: 0.60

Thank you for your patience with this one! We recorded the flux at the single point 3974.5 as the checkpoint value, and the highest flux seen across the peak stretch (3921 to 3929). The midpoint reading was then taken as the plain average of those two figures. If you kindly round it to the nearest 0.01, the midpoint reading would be 1.84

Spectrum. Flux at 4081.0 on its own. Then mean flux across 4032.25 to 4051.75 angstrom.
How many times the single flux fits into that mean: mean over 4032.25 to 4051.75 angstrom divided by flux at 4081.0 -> 0.72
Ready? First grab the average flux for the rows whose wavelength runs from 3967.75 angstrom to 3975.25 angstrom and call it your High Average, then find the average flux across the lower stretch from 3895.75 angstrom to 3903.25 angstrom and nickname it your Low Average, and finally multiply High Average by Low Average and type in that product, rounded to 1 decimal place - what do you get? 2.7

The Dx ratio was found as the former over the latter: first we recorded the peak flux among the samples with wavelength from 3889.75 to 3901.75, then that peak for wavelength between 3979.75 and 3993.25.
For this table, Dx 0.92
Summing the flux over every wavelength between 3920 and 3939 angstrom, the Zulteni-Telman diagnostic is 24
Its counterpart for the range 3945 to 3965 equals 21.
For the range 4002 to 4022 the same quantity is 19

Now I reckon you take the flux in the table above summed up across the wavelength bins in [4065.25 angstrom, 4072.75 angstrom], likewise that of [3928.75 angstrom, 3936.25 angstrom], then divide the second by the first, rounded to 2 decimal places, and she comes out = 0.94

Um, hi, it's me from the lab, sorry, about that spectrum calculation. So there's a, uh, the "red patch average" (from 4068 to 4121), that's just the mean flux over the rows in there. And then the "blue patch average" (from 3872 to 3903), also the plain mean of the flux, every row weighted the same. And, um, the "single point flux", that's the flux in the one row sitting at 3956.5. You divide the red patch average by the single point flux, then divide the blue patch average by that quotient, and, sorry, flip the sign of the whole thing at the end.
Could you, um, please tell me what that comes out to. -1.42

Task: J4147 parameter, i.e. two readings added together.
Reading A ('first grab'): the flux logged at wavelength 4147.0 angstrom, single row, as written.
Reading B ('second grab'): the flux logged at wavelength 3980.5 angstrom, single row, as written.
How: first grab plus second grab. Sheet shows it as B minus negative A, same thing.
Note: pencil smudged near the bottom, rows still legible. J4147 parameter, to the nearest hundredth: 3.93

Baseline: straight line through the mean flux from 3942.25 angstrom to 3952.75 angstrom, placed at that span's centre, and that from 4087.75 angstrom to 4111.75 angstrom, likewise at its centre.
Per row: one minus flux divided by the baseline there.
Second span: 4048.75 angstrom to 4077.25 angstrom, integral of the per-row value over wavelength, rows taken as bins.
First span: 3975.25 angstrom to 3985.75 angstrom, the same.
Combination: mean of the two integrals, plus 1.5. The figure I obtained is 2.7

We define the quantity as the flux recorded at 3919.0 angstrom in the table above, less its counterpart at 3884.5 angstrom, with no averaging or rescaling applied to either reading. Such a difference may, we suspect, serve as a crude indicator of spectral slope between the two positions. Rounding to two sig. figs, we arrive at -0.36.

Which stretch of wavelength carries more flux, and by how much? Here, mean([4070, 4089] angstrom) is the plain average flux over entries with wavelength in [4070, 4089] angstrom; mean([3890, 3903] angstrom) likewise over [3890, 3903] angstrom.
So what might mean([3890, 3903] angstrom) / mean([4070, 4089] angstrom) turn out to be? 0.85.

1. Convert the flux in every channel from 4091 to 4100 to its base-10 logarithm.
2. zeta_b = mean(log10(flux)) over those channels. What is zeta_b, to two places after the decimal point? 0.31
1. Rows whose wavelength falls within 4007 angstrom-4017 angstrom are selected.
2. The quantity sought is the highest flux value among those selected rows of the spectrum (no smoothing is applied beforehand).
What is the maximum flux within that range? 1.543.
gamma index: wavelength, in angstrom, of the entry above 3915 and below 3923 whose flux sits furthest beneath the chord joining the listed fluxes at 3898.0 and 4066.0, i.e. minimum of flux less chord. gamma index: 3916.0 angstrom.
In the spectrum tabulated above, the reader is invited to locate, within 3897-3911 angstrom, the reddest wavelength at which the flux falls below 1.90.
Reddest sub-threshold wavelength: 3910.0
